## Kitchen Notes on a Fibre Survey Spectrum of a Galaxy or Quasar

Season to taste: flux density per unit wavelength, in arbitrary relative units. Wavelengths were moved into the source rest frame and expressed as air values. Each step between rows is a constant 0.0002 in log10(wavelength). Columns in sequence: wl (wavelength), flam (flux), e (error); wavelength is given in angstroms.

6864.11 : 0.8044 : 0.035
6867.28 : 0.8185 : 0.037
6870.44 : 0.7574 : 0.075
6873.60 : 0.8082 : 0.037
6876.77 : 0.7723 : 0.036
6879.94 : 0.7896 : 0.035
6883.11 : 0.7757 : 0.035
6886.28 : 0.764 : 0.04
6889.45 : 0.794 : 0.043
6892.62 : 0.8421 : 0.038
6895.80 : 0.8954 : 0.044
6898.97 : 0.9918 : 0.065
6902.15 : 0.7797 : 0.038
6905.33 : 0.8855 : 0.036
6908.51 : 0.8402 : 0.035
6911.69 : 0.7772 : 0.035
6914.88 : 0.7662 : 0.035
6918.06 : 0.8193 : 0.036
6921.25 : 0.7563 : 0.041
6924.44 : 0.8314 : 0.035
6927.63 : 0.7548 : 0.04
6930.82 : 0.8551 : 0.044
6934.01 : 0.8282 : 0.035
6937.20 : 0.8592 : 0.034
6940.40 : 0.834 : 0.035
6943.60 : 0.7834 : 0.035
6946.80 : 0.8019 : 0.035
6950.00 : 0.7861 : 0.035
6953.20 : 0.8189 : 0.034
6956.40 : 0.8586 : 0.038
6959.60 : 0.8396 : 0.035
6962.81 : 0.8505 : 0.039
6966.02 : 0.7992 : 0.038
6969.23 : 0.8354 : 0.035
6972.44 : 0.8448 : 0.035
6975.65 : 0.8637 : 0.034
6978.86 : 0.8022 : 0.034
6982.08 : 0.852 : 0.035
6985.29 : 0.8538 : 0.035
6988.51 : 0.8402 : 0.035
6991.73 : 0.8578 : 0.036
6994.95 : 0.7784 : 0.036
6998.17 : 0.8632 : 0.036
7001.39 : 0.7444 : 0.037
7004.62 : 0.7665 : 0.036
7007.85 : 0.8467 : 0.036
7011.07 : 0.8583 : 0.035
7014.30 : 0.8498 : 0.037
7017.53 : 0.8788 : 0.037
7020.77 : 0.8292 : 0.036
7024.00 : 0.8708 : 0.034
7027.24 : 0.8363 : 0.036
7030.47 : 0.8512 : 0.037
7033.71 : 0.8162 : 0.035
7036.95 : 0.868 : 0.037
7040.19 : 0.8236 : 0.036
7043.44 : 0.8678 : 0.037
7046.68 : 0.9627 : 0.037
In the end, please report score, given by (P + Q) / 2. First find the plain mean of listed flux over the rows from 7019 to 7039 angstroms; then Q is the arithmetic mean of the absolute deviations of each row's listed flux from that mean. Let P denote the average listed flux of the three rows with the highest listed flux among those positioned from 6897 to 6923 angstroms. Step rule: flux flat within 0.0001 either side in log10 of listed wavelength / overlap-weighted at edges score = 0.462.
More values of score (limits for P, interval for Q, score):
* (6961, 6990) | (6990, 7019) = 0.450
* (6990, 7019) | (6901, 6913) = 0.454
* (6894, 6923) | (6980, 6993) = 0.465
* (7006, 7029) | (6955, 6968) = 0.444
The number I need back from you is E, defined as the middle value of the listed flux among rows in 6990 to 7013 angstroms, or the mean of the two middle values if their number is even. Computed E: 0.847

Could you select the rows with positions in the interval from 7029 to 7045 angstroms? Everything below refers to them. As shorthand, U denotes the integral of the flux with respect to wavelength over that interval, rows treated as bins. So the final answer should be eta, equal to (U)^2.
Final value 183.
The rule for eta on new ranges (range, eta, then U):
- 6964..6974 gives 68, 8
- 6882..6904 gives 339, 18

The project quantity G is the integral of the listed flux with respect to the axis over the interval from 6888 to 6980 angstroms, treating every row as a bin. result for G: 76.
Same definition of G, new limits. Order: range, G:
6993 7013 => 16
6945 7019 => 61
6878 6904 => 22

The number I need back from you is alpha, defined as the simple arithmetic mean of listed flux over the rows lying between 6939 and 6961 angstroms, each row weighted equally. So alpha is 0.82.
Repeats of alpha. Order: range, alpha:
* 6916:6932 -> 0.80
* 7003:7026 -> 0.84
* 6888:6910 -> 0.86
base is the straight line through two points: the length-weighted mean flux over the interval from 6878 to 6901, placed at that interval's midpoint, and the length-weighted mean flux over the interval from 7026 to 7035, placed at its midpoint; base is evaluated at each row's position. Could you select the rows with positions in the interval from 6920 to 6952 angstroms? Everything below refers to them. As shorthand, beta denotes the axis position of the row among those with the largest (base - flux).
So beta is 6927.63 angstroms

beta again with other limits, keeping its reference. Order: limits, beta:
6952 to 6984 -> 6966.02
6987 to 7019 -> 7001.39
